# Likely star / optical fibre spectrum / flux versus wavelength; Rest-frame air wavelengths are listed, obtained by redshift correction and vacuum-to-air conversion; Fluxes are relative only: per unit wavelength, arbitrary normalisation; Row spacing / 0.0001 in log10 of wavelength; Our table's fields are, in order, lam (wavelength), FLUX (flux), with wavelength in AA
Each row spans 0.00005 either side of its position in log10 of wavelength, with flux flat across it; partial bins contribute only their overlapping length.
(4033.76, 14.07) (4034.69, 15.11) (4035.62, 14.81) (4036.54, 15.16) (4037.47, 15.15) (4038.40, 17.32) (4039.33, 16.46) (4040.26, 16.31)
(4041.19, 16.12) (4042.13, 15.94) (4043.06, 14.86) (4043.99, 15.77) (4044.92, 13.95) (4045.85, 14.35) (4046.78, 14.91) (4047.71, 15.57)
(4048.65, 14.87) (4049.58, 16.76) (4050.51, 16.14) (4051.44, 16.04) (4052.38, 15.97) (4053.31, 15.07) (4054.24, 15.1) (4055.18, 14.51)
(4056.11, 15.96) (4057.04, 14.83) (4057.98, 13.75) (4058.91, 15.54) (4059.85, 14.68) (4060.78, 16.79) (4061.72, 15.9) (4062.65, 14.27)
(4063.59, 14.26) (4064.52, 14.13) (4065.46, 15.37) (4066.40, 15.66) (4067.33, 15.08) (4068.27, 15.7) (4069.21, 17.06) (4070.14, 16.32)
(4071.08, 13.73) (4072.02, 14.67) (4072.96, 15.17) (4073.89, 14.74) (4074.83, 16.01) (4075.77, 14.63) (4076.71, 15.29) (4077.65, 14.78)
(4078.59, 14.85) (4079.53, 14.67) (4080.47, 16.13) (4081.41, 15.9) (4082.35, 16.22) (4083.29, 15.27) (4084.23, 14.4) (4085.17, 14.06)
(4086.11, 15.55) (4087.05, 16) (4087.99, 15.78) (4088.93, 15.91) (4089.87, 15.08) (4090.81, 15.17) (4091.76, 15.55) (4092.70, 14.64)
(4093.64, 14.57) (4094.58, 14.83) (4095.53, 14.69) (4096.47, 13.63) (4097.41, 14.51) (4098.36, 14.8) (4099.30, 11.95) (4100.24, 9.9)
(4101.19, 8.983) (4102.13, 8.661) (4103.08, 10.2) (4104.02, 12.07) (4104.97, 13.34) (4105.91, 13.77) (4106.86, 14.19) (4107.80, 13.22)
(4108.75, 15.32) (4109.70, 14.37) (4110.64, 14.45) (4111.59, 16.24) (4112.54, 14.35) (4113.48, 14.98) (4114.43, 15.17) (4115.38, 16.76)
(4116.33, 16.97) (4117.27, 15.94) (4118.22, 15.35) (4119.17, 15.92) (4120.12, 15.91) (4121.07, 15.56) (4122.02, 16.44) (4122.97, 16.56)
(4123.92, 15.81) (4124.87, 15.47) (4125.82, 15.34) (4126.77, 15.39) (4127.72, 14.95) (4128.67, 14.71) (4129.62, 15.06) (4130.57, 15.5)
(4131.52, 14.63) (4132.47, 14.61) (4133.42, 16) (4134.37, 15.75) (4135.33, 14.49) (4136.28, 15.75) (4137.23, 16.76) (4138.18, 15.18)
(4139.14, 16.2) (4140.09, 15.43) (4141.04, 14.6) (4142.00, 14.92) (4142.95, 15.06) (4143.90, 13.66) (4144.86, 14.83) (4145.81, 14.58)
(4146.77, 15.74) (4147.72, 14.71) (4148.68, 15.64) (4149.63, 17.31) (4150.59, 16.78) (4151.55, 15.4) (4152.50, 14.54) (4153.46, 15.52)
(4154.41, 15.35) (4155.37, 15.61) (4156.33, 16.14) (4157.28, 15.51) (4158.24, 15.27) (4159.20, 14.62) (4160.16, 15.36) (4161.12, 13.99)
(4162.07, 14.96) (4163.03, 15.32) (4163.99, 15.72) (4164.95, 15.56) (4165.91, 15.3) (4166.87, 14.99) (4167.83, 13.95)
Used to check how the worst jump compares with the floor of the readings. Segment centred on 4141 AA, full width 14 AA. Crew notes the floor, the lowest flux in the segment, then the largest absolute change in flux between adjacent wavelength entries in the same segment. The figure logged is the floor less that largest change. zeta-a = 12.1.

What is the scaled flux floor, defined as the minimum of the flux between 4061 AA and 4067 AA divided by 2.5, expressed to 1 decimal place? 5.7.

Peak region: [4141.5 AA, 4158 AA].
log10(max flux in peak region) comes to 1.24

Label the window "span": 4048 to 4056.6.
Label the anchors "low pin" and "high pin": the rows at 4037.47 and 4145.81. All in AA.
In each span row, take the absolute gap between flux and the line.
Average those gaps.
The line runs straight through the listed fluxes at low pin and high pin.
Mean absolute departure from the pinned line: 0.70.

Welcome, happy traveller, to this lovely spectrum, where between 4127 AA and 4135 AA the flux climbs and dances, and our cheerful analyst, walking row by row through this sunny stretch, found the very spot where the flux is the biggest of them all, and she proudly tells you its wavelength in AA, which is 4133.42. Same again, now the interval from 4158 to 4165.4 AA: 4163.99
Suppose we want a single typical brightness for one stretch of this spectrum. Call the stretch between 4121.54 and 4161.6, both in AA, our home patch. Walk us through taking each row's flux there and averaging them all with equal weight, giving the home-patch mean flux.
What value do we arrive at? 15.4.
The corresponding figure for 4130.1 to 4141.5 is 15.4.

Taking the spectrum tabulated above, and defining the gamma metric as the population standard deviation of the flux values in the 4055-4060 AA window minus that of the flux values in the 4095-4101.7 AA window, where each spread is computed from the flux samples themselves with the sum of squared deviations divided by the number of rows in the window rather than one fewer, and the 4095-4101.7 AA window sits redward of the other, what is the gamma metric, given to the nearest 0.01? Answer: -1.51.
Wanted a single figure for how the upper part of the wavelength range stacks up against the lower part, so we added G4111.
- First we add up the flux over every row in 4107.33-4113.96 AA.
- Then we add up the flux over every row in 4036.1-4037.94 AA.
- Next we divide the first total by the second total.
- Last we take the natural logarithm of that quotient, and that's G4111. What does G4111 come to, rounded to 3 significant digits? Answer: 1.22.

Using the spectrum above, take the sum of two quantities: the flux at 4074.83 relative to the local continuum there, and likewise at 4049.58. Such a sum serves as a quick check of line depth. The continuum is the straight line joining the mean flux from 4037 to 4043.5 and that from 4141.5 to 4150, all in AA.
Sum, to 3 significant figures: 2.07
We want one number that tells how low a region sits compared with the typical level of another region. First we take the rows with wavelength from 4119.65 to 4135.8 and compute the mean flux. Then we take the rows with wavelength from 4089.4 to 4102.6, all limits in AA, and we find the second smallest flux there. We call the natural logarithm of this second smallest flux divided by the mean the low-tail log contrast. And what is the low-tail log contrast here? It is -0.54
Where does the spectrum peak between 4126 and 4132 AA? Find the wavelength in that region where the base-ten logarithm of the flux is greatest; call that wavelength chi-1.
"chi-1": 4130.57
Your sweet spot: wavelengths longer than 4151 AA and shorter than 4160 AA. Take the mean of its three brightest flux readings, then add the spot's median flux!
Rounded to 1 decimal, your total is 31.2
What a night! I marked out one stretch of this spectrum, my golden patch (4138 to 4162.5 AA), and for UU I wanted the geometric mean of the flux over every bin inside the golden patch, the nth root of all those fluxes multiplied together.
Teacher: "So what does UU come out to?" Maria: 15.2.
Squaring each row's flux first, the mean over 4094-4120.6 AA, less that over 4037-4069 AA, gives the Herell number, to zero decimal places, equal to -38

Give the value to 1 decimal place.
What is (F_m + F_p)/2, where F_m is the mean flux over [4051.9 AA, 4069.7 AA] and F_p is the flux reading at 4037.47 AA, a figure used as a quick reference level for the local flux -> 15.2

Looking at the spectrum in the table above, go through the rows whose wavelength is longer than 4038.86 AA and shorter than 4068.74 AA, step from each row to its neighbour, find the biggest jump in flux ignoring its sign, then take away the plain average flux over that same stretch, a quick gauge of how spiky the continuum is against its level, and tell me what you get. -13.2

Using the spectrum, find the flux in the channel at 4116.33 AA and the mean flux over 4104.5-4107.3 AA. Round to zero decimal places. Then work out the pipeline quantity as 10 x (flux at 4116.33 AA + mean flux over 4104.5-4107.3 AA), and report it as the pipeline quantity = 307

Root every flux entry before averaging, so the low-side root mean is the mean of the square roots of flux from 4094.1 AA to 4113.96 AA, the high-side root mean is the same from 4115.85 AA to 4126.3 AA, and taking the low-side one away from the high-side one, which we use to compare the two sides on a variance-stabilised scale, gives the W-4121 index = 0.36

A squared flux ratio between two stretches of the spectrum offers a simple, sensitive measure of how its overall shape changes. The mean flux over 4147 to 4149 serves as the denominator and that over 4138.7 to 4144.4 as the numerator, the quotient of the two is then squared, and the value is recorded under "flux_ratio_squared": 0.97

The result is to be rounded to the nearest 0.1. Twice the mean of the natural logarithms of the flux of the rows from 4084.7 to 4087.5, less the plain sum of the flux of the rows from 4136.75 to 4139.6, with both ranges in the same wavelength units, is -42.7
